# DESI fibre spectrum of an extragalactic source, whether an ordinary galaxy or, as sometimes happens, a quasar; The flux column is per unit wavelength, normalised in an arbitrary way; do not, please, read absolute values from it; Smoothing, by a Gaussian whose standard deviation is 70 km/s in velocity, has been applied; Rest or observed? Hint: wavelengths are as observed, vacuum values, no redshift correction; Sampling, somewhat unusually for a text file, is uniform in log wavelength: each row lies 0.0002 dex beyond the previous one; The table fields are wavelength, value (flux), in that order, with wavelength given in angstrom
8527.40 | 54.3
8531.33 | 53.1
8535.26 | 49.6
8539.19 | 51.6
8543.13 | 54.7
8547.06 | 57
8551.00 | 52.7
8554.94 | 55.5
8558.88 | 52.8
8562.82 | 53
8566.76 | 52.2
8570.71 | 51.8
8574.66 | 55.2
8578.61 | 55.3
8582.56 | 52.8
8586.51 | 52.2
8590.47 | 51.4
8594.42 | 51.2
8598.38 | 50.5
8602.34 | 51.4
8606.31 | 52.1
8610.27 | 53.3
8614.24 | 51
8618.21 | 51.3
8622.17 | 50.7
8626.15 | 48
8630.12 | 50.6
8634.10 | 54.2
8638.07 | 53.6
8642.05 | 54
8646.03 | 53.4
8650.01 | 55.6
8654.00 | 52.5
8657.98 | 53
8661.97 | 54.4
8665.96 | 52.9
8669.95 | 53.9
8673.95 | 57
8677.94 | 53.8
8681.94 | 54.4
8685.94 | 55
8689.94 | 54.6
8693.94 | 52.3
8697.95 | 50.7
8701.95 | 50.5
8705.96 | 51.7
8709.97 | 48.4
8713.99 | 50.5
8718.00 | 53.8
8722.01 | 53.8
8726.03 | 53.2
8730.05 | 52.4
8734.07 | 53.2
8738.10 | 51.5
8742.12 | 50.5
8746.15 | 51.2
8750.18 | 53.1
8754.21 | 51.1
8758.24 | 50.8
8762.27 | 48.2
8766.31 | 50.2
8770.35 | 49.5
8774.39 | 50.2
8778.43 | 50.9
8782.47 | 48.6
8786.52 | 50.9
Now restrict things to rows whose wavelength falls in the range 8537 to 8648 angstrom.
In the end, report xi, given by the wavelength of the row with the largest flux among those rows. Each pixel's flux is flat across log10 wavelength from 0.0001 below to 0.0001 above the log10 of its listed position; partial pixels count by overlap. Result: 8547.06 angstrom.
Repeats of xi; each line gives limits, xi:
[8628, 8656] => 8650.01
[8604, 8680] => 8673.95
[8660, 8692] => 8673.95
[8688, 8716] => 8689.94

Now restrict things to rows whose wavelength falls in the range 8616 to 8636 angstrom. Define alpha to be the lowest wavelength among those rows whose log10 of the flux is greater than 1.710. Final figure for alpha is 8618.21 angstrom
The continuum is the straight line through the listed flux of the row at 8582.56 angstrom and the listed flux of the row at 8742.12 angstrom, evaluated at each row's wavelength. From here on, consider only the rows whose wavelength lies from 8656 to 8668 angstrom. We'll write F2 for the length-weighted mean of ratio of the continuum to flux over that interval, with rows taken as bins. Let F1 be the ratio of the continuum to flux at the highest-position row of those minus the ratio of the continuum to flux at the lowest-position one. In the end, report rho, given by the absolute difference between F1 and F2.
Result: 0.97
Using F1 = 0.000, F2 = 0.967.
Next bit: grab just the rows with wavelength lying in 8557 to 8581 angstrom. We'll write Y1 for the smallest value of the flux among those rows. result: 51.8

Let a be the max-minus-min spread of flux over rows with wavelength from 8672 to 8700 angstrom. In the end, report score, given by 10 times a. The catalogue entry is 63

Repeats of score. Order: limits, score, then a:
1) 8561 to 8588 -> 35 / 3.50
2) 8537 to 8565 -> 54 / 5.40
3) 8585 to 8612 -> 28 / 2.80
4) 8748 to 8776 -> 49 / 4.90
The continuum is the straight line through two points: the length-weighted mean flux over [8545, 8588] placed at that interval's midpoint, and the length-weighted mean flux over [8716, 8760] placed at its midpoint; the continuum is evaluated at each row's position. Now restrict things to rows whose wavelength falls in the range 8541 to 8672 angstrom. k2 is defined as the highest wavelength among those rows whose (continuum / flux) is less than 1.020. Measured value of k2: 8669.95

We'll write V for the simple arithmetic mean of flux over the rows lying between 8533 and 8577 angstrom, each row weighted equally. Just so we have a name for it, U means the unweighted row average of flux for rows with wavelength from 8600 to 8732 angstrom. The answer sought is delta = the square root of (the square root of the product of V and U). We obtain 7.28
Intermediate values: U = 52.7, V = 53.3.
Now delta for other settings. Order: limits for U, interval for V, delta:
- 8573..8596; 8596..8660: 7.25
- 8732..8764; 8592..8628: 7.15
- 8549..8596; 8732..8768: 7.21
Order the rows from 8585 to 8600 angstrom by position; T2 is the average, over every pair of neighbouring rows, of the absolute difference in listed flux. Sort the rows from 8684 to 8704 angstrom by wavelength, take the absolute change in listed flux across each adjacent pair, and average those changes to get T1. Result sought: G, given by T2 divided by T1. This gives 0.50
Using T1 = 1.1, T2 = 0.6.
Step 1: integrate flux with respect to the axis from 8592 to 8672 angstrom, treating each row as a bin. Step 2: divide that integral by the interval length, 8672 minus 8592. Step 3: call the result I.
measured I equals 52.4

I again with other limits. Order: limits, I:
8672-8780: 51.9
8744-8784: 50.4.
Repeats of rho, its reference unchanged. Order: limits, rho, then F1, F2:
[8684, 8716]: 0.91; 0.075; 0.990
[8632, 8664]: 0.97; -0.011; 0.964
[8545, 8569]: 0.91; 0.081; 0.989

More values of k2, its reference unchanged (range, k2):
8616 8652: 8650.01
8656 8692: 8689.94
